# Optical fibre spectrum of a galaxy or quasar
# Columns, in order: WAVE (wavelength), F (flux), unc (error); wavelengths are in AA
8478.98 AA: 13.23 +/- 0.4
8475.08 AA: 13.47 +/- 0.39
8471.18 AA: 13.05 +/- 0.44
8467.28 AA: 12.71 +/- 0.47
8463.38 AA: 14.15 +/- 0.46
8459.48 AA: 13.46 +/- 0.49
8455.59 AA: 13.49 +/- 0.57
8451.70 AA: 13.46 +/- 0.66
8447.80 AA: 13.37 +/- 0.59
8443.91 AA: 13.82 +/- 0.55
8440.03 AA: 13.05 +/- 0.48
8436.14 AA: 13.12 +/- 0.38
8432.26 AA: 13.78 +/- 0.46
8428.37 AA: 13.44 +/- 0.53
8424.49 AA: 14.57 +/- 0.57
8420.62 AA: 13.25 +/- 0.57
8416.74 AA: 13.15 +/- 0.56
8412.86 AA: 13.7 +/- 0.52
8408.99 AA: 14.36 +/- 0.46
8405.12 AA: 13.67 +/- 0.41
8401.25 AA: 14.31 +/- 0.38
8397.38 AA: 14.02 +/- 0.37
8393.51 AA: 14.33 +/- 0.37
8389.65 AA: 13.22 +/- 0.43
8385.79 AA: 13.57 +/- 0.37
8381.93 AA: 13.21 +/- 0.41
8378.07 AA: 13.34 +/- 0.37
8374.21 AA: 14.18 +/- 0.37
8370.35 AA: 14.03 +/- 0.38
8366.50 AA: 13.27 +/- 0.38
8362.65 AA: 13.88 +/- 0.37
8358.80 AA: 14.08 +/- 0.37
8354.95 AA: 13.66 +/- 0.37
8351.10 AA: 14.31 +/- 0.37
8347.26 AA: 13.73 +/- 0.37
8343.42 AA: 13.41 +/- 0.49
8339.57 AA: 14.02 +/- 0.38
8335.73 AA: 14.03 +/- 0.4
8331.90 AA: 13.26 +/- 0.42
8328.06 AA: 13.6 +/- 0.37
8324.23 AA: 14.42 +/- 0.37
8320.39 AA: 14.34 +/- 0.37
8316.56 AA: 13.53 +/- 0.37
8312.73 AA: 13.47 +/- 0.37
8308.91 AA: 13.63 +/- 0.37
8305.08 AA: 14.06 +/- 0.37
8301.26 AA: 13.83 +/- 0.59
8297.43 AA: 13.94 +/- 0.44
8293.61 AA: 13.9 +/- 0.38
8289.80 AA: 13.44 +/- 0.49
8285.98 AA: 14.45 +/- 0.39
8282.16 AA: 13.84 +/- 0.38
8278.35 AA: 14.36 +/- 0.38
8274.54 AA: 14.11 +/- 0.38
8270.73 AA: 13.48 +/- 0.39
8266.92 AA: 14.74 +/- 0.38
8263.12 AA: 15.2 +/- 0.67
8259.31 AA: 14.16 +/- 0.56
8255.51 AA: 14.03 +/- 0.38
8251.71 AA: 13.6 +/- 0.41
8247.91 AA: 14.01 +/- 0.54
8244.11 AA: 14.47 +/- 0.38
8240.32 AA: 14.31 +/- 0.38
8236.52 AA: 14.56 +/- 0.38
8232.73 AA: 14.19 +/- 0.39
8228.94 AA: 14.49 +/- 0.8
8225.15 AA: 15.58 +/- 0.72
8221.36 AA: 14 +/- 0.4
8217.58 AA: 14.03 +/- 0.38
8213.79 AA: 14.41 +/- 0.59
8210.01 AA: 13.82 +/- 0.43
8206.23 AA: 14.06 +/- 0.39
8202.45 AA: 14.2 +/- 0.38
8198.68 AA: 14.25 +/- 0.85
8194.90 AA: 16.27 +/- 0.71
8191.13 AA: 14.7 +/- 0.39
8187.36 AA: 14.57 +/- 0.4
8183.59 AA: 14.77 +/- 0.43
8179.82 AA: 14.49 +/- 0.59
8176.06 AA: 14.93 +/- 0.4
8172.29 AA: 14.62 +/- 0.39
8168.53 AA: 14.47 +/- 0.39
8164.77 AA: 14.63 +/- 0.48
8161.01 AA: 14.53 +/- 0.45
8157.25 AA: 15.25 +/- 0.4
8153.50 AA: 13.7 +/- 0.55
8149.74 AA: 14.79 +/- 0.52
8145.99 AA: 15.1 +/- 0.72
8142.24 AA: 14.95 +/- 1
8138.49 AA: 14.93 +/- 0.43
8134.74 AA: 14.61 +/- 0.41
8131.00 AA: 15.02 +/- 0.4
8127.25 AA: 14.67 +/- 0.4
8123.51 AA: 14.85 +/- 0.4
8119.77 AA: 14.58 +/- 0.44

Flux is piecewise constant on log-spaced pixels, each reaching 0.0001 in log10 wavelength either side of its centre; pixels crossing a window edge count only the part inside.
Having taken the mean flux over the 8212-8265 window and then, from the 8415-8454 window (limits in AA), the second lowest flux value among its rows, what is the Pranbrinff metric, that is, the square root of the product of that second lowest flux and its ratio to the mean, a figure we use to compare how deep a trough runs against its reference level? 3.46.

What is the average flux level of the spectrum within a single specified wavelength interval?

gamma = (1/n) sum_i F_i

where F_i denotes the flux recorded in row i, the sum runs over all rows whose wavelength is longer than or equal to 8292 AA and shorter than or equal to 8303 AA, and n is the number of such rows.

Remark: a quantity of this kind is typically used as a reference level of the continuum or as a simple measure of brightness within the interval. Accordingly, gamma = 13.9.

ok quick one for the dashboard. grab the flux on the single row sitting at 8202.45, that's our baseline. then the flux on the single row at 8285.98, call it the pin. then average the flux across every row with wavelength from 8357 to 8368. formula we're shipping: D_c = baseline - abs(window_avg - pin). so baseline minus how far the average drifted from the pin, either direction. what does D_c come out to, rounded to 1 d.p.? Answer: 13.5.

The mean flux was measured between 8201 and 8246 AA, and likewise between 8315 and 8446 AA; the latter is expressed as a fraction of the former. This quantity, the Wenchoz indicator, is 0.959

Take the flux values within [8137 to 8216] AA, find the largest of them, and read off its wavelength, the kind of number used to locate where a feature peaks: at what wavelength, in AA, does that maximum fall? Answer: 8194.90 AA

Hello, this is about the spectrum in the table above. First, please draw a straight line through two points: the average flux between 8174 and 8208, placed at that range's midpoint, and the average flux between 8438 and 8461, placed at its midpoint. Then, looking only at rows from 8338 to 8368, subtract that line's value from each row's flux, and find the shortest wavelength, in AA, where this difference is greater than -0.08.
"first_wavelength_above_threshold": 8339.57 AA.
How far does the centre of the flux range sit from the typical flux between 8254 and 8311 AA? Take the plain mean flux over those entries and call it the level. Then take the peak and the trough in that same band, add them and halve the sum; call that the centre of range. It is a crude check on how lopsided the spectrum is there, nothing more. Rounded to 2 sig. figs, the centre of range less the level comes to 0.24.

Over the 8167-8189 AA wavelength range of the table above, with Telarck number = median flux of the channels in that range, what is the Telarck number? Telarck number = 14.6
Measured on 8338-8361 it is 13.9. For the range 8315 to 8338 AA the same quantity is 13.8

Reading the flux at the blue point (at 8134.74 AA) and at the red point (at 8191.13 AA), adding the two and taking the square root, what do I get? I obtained 5.41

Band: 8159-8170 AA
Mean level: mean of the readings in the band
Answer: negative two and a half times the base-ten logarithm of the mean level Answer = -2.91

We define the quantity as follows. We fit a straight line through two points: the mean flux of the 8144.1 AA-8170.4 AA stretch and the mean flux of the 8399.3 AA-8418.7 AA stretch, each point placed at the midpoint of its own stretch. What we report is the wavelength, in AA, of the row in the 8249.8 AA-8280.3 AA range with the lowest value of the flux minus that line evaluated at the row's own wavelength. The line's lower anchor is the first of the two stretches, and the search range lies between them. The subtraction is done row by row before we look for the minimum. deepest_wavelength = 8270.73 AA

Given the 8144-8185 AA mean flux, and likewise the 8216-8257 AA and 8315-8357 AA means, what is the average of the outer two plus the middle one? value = 28.6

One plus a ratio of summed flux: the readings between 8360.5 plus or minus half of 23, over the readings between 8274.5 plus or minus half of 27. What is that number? 1.83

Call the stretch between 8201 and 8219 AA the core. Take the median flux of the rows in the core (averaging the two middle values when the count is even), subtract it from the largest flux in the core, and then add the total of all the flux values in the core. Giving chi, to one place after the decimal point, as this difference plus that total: 70.9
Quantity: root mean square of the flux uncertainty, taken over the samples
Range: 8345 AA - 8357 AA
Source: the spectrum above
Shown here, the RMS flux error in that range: 0.37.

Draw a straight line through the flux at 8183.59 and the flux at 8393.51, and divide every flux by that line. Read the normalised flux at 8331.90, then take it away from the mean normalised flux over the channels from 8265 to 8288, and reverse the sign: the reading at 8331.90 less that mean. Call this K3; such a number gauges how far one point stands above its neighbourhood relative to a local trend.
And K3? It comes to -0.05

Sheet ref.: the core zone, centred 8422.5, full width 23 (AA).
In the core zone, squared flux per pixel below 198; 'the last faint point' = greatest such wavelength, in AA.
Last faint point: 8432.26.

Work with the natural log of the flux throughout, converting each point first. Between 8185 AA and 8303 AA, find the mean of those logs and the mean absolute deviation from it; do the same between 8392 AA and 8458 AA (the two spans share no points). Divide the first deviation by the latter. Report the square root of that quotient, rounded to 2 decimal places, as 1.00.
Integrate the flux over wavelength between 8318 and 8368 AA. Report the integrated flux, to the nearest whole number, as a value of 692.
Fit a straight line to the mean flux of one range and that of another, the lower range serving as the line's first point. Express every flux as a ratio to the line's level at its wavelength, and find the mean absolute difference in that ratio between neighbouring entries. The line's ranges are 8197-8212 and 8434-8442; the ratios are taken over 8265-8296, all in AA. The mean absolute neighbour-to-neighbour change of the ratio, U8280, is 0.049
